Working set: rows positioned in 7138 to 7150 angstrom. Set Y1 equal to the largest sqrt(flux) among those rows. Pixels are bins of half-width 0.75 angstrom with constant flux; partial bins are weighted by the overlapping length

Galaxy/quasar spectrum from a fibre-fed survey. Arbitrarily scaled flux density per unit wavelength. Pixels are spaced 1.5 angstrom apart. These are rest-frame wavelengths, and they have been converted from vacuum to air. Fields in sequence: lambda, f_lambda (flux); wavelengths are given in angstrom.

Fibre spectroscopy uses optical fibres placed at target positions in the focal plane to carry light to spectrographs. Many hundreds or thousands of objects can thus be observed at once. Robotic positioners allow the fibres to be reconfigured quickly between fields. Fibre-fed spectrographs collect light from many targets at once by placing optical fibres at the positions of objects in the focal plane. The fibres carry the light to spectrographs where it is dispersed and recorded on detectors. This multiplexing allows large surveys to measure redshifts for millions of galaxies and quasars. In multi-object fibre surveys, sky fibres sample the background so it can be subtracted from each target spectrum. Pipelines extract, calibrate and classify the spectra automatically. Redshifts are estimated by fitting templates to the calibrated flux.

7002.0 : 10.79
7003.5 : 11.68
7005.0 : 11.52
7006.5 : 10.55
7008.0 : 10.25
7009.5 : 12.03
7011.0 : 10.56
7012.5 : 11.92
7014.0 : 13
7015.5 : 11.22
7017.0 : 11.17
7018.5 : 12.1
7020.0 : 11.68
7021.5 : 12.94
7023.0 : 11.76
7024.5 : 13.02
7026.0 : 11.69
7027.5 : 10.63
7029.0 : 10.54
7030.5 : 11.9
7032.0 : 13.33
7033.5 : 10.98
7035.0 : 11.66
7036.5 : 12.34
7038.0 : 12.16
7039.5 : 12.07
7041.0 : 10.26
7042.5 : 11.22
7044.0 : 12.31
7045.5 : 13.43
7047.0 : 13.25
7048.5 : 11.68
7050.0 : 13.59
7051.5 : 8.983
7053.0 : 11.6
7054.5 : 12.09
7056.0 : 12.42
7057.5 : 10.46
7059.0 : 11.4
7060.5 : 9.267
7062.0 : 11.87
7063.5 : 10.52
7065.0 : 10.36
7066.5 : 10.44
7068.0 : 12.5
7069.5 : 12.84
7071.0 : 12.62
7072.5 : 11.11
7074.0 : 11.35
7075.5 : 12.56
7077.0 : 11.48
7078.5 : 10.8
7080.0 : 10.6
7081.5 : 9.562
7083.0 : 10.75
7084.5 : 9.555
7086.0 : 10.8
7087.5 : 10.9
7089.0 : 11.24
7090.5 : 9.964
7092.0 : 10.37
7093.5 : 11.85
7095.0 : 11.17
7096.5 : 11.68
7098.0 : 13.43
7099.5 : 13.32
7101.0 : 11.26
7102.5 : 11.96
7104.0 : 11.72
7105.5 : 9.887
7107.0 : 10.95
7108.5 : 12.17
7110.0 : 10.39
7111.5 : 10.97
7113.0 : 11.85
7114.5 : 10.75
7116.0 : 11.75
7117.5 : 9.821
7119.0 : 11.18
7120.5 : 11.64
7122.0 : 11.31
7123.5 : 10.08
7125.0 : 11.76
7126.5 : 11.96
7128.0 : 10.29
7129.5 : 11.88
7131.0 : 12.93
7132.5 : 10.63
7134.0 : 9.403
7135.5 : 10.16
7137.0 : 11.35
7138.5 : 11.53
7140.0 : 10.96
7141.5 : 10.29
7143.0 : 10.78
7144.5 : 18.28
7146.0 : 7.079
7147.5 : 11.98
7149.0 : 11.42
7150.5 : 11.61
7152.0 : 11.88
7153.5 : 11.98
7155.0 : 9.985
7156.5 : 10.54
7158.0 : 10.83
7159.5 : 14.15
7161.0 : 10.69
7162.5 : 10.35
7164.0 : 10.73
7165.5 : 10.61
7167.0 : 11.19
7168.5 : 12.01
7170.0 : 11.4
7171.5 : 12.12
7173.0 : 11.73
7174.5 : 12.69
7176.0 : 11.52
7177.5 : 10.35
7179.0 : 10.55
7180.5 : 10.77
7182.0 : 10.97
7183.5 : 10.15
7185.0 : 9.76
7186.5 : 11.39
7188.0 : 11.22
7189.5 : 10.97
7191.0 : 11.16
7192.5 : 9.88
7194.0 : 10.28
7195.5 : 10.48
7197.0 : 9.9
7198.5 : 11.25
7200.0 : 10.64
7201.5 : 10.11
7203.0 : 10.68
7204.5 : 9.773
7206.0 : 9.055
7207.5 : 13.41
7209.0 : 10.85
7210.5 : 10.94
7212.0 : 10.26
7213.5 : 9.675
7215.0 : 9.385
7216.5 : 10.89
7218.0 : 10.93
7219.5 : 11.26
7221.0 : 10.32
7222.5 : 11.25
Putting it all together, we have 4.3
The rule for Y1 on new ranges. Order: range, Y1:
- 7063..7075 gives 3.6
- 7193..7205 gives 3.4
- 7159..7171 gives 3.8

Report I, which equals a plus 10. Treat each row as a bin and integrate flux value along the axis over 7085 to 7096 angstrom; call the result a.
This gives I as 130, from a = 120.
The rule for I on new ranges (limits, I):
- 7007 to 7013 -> 77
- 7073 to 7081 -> 100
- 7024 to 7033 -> 116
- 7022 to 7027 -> 71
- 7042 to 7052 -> 132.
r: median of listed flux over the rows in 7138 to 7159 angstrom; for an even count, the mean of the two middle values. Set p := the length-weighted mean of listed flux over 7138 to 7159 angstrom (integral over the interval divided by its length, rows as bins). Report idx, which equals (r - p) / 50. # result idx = -0.004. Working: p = 11.4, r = 11.2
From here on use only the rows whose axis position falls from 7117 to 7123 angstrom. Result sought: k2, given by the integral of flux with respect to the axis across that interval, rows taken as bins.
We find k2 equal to 66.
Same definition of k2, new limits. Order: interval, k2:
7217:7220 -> 33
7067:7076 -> 109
